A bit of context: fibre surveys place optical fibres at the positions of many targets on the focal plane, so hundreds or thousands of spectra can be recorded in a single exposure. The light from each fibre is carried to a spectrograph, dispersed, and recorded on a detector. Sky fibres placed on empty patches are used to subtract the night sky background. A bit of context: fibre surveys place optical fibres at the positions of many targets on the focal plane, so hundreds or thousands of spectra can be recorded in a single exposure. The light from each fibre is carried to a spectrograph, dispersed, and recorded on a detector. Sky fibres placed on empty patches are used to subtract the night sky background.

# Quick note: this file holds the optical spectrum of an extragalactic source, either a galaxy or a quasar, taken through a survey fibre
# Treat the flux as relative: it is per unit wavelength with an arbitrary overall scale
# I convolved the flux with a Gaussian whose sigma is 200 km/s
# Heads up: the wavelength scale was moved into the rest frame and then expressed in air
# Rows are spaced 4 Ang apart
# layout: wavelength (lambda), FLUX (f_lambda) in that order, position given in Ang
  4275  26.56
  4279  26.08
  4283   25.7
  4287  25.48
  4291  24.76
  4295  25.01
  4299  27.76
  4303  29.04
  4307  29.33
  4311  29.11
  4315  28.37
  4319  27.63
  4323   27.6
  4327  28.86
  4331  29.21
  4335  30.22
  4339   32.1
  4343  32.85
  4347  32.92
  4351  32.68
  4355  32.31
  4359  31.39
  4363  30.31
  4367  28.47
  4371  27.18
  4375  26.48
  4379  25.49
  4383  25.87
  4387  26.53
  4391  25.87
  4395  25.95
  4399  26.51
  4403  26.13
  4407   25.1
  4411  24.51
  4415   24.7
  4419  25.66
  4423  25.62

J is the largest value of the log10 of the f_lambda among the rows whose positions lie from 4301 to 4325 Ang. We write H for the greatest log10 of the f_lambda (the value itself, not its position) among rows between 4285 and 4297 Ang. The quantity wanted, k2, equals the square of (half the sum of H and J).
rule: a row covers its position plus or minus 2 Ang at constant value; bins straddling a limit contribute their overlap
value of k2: 2.06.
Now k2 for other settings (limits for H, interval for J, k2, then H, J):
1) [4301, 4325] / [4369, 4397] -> 2.10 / 1.47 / 1.43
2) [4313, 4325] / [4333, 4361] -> 2.21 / 1.45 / 1.52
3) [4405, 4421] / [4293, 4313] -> 2.07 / 1.41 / 1.47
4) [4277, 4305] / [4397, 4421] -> 2.08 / 1.46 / 1.42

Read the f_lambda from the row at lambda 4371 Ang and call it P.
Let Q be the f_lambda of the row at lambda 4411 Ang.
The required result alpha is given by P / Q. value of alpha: 1.11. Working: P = 27.18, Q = 24.51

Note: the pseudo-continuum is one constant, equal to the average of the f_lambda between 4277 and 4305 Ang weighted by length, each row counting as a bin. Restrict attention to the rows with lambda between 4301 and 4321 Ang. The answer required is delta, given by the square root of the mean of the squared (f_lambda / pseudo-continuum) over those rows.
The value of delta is 1.09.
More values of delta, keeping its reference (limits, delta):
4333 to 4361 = 1.22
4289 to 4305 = 1.02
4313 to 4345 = 1.13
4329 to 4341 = 1.16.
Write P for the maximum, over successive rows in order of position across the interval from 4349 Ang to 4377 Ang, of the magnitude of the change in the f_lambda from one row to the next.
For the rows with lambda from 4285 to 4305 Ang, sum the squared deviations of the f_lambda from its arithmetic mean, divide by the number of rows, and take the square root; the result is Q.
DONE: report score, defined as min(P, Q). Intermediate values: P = 1.84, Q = 1.7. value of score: 1.7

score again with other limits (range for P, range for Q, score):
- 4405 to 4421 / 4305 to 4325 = 0.7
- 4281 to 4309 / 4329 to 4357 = 1.3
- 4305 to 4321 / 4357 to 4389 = 0.7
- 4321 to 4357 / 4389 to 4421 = 0.7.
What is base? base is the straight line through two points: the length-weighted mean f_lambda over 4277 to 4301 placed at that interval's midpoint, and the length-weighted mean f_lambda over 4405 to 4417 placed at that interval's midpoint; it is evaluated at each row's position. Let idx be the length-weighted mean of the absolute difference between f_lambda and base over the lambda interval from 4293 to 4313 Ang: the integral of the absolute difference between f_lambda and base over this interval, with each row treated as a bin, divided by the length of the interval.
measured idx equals 3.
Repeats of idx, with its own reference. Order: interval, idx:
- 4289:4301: 1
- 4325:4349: 6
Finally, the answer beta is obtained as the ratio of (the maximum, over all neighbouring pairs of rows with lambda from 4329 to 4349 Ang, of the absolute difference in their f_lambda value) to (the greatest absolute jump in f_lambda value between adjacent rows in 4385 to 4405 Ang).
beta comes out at 2.85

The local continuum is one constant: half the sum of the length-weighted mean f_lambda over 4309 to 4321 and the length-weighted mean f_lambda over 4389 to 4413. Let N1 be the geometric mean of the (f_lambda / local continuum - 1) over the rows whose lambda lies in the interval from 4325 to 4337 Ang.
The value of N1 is 0.09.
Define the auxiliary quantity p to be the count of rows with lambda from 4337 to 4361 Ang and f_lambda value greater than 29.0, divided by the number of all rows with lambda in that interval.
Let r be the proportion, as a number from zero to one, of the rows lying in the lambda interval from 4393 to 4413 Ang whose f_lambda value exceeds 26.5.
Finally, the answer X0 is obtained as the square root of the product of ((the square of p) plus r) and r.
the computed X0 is 0.5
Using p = 1.00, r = 0.20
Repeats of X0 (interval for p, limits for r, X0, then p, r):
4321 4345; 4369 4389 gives 0.6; 0.67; 0.40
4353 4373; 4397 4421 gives 0.3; 0.60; 0.17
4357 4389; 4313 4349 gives 1.0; 0.25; 1.00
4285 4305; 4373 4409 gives 0.2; 0.20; 0.22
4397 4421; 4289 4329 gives 0.8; 0.00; 0.80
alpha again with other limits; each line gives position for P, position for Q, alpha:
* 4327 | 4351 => 0.88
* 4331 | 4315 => 1.03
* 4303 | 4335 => 0.96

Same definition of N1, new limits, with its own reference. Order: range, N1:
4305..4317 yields 0.07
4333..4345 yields 0.17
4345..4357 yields 0.21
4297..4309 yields 0.06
